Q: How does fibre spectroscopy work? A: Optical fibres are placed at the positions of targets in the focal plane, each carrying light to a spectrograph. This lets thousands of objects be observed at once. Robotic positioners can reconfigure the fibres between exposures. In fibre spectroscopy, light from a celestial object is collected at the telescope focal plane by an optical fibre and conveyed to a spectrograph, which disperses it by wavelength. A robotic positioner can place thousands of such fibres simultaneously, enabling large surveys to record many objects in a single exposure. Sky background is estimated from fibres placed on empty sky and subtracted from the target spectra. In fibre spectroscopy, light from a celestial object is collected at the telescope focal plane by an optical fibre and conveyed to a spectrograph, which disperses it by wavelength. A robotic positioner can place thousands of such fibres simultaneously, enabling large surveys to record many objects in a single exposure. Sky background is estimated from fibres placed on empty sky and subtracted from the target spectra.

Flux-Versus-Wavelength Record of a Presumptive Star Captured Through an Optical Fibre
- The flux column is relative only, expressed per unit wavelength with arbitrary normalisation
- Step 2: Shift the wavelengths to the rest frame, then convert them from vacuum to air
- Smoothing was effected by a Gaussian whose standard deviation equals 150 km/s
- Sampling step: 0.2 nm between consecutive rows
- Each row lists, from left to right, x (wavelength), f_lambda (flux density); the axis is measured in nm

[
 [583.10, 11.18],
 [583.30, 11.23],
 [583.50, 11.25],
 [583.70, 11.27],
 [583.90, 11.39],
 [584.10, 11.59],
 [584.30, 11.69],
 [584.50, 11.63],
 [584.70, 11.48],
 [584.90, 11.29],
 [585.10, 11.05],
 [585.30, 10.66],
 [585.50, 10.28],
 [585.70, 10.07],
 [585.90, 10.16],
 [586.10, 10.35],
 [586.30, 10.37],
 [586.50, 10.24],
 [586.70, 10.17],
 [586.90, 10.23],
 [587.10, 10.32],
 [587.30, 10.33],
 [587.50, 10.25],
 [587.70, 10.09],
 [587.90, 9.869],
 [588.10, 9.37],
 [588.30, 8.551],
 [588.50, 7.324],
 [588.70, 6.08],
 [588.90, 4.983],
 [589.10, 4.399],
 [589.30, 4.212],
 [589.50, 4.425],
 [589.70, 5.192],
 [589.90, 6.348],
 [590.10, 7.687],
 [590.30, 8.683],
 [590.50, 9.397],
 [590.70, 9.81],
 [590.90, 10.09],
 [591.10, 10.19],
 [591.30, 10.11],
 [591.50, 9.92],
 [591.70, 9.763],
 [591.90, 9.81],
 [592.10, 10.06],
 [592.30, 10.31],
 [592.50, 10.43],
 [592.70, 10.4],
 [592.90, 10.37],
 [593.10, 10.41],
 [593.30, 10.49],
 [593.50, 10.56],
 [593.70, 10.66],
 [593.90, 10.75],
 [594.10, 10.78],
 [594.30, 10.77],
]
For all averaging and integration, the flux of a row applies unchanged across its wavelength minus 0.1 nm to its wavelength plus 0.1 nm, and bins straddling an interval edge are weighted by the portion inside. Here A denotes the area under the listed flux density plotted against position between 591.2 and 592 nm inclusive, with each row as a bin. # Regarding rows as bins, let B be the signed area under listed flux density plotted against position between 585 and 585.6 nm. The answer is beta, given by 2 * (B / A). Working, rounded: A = 7.9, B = 6.4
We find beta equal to 1.6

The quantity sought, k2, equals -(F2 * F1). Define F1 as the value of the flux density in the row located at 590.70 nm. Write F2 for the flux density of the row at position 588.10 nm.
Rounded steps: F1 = 9.81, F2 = 9.37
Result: -92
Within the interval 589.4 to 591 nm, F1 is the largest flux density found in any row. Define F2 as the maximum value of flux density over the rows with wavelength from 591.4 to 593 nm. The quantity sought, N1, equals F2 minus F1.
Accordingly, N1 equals 0.3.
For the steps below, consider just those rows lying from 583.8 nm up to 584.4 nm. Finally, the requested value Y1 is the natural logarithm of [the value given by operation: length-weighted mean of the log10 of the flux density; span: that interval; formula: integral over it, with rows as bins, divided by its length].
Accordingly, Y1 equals 0.061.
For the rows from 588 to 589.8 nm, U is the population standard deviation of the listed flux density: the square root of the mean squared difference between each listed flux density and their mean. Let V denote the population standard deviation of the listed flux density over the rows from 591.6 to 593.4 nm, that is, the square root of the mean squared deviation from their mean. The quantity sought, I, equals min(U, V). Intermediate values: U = 1.81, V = 0.3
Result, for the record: 0.26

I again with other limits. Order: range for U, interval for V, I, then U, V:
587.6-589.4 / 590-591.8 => 0.78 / 2.24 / 0.8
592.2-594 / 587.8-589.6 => 0.14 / 0.14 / 2.1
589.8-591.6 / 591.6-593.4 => 0.26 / 1.26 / 0.3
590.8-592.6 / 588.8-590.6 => 0.21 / 0.21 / 1.9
